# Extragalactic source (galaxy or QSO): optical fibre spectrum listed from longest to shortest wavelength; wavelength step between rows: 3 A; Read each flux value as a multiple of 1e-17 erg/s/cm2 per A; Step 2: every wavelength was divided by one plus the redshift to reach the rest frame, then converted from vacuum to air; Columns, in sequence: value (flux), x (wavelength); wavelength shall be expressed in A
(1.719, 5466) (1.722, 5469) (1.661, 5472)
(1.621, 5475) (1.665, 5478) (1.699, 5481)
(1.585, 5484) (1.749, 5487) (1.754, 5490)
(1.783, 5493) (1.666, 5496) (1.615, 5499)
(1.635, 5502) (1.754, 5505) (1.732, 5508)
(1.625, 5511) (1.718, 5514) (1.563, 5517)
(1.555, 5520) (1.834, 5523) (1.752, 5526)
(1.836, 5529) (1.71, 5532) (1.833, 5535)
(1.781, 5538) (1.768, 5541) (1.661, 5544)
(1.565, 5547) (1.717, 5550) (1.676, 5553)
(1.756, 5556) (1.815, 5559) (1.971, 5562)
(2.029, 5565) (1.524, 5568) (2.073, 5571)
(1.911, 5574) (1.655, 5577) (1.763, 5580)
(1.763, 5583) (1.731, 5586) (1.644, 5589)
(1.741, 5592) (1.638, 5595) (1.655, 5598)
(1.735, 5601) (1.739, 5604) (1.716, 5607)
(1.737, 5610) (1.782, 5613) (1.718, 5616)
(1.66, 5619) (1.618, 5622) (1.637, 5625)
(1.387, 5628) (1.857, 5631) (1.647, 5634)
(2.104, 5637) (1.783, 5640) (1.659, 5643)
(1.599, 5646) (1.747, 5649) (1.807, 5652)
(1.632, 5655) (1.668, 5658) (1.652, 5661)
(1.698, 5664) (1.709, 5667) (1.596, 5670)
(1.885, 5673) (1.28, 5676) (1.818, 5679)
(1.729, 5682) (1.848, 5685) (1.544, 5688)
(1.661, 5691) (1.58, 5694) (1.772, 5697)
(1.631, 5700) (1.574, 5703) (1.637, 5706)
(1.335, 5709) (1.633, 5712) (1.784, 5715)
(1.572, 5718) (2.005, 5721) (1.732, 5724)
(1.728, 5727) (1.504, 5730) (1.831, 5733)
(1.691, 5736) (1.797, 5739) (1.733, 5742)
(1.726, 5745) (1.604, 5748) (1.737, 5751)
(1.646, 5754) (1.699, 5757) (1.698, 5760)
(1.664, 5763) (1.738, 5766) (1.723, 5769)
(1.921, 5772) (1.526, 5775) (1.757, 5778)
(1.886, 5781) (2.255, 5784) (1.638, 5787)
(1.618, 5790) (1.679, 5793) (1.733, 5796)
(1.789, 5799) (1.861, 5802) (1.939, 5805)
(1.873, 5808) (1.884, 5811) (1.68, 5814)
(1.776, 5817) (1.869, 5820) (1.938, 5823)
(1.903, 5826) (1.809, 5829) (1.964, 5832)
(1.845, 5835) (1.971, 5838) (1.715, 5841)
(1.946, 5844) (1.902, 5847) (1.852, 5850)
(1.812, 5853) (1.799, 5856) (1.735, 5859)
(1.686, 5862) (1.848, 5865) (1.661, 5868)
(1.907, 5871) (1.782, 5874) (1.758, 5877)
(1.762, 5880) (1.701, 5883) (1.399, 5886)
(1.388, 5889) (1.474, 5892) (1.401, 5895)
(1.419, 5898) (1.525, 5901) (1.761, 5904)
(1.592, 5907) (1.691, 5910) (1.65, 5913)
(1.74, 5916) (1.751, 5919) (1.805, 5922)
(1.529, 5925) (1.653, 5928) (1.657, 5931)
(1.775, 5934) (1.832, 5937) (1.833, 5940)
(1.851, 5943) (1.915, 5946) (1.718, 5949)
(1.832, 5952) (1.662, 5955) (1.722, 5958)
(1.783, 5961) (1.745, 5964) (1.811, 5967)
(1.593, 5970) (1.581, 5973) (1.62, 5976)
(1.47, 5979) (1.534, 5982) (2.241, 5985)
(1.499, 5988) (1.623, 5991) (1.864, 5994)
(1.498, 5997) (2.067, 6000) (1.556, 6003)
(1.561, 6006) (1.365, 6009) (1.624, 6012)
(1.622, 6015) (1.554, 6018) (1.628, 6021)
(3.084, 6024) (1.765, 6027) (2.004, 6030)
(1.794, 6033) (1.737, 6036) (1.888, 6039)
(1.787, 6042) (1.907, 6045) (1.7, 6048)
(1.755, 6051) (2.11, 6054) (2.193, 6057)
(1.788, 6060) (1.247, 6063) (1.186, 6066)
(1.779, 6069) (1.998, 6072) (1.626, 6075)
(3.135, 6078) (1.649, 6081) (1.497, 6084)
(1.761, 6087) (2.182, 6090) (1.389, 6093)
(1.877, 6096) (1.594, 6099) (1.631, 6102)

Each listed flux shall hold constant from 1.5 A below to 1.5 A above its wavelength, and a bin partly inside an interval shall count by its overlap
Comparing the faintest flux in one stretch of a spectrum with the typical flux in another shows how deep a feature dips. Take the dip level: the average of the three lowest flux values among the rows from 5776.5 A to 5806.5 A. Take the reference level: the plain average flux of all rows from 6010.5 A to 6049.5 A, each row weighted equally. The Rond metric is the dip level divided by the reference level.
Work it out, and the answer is 0.89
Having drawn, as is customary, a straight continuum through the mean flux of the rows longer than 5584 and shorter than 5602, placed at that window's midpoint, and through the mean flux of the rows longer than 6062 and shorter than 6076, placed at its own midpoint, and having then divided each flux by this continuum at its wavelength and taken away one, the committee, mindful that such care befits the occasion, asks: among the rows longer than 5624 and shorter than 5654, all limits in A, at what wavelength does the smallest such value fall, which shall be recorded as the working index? 5628 A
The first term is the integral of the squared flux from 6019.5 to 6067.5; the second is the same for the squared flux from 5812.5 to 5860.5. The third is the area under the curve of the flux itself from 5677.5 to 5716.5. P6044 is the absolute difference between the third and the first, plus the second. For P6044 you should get 271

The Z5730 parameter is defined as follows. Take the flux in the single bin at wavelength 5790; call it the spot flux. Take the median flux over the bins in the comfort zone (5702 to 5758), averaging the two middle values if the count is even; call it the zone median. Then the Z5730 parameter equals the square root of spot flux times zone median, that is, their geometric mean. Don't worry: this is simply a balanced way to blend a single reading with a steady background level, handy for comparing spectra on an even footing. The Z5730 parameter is 1.66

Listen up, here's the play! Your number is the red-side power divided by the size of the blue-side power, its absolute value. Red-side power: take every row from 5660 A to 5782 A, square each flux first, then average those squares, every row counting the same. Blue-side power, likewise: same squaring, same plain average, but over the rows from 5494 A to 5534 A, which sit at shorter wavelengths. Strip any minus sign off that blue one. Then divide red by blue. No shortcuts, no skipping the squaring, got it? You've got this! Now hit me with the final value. 1.00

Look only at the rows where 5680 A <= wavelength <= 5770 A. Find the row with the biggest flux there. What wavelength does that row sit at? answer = 5721 A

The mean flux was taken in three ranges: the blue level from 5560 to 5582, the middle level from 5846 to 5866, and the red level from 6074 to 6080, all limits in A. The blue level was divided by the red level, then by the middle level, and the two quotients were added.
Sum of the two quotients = 1.80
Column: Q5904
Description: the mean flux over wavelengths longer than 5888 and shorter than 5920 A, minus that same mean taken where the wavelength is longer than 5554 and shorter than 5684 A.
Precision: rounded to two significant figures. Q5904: -0.15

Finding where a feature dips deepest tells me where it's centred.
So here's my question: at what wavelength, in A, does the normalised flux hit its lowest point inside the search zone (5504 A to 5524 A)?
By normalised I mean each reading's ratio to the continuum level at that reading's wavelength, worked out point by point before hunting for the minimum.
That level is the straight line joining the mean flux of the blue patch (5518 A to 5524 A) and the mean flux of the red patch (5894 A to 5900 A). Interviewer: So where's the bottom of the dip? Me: 5520 A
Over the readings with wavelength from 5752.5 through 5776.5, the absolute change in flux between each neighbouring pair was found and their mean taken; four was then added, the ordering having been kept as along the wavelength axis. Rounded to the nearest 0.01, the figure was 4.11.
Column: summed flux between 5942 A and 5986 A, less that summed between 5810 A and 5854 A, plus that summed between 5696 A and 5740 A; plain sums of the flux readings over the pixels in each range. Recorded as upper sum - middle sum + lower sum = 23.4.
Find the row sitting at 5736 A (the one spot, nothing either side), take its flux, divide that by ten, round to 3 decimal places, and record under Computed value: 0.169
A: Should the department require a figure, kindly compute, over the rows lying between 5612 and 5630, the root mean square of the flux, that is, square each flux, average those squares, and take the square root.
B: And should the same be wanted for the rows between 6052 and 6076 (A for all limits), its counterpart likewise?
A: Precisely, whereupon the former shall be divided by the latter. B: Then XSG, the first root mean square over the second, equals 0.92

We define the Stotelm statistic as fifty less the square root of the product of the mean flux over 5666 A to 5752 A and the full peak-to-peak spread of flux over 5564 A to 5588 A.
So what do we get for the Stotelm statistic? 49.04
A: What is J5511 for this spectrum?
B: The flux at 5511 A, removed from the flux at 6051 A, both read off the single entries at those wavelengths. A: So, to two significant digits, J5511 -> 0.13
